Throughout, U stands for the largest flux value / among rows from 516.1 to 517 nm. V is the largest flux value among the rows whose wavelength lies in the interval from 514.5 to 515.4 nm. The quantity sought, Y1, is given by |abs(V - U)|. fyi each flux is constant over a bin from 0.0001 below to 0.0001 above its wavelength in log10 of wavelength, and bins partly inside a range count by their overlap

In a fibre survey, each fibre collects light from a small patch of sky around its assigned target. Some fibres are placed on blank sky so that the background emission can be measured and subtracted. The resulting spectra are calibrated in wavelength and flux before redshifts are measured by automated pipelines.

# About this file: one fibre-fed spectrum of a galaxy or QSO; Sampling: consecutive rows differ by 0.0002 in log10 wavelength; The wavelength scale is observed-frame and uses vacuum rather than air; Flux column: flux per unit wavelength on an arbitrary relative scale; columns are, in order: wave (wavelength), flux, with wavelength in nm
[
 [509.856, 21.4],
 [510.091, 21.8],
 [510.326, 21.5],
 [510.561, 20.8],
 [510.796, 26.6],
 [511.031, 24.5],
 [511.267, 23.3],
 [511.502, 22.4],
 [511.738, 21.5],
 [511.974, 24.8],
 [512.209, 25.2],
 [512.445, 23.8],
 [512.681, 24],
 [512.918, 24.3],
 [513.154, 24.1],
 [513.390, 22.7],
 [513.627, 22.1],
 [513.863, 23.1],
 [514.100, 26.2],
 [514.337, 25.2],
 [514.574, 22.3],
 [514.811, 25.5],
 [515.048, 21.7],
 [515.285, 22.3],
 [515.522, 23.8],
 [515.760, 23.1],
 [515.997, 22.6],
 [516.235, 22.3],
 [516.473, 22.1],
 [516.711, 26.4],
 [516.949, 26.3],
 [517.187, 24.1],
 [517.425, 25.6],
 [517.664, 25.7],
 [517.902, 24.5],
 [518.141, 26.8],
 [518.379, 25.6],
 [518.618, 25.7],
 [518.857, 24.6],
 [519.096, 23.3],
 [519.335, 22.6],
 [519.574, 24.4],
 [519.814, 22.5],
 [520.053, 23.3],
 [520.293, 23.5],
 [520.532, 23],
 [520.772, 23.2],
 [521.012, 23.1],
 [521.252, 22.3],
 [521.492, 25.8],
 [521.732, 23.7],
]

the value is 0.9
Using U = 26.4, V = 25.5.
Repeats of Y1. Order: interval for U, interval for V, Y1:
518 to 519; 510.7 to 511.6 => 0.2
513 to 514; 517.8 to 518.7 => 2.7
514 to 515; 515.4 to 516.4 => 2.4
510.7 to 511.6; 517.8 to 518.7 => 0.2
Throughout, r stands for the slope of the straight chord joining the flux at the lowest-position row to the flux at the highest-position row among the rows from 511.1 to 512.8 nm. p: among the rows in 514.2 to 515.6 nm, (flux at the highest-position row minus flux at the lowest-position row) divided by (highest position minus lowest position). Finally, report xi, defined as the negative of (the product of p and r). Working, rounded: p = -1.2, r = 0.5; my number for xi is 0.6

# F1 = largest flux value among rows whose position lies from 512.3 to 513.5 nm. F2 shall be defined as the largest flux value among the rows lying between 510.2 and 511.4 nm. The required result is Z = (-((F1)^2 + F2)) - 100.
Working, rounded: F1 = 24.3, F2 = 26.6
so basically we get -717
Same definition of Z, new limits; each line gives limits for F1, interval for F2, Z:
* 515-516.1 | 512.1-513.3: -692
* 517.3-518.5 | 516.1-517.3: -845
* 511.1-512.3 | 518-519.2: -762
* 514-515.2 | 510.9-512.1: -811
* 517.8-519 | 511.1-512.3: -843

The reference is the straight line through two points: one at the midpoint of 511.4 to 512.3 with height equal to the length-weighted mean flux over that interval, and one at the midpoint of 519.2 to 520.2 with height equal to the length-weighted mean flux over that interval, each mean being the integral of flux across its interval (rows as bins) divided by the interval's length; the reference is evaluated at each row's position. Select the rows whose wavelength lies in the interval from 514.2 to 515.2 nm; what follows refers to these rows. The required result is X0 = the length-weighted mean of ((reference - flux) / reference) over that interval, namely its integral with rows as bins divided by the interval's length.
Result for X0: -0.014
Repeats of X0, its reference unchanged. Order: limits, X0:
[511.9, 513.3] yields -0.038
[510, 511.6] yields 0.020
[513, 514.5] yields -0.020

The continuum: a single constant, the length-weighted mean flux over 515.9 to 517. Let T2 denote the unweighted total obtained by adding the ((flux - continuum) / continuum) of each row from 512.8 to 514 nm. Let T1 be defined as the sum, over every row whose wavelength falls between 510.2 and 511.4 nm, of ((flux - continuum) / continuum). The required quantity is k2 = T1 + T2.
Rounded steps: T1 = -0.098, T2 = -0.115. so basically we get -0.21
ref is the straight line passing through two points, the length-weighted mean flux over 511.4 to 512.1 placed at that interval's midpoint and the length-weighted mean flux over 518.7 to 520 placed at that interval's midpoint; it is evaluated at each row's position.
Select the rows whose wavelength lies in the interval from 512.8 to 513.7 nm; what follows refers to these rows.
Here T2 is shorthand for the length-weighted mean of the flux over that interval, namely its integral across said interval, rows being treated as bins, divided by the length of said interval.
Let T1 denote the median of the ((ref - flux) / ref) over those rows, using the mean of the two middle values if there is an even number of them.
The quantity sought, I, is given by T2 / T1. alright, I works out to -1601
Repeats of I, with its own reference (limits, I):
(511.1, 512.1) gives 7832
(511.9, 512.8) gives -398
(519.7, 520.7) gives 1194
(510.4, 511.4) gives -542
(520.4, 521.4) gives 915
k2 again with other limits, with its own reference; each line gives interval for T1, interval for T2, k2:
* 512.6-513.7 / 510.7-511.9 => -0.11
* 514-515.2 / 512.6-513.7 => 0.00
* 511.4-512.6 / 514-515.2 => 0.02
